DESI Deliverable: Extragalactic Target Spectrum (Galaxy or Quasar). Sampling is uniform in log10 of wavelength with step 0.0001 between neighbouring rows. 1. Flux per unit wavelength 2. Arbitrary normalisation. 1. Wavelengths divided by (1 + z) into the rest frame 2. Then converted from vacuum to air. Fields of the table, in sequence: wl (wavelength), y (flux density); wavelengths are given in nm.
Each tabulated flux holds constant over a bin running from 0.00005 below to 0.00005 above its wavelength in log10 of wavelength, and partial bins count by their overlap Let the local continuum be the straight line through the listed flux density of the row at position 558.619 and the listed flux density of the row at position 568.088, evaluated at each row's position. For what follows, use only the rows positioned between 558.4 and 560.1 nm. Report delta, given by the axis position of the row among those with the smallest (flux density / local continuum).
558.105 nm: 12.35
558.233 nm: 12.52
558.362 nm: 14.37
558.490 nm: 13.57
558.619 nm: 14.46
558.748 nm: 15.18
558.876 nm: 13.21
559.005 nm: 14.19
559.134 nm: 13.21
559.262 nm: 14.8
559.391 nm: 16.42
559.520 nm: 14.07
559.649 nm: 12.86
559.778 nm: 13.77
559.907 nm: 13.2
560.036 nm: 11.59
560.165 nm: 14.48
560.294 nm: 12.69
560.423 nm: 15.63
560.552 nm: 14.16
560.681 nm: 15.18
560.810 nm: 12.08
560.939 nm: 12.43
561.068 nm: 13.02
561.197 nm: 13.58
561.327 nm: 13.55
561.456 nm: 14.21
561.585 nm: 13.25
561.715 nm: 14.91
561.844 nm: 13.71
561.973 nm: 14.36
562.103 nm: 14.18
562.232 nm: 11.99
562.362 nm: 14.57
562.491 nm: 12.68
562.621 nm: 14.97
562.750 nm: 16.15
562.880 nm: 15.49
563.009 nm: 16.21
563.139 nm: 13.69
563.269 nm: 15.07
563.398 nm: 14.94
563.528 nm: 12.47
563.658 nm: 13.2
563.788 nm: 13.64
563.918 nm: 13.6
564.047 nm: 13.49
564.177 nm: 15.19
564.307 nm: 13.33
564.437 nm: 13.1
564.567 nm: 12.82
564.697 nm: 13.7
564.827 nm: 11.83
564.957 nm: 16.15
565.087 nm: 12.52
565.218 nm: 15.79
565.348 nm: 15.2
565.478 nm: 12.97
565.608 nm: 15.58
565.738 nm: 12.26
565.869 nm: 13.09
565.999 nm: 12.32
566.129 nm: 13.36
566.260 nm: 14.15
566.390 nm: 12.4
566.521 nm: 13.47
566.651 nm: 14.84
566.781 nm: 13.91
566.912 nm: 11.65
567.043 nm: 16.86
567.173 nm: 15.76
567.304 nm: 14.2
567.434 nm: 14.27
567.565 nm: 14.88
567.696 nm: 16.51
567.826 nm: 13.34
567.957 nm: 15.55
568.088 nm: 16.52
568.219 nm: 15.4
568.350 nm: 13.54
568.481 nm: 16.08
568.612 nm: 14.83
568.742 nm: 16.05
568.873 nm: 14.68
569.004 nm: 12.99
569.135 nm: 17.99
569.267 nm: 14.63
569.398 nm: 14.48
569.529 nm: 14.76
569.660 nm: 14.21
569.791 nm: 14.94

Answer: 560.036 nm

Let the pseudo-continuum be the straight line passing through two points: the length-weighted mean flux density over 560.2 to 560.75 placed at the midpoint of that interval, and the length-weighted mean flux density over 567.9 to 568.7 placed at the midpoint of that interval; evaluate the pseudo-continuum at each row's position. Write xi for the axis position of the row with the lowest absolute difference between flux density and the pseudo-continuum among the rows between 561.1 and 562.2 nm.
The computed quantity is 561.973 nm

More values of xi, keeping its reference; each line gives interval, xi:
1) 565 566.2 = 565.348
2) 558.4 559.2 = 559.005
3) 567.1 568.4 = 568.219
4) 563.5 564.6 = 564.177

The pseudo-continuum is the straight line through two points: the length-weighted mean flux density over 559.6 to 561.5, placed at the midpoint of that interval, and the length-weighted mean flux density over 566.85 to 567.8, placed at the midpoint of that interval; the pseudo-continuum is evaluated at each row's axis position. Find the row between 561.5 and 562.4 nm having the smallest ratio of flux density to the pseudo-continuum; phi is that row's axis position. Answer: 562.232 nm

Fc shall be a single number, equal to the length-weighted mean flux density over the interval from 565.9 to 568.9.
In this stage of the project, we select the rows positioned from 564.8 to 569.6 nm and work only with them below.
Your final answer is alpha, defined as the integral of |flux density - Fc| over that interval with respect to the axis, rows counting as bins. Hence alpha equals 6.0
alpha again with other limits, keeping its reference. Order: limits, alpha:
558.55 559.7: 1.0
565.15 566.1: 1.4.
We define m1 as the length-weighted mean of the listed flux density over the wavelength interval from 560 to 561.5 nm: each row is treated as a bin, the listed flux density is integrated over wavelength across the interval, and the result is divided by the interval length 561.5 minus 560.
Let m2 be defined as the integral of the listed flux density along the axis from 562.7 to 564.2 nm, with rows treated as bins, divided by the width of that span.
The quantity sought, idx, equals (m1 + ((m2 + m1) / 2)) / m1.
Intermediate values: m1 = 13.6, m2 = 14.4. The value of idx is 2.03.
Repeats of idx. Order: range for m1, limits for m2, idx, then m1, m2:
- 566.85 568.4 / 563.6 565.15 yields 1.96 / 14.9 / 13.6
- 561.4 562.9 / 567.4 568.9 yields 2.04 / 14.2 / 15.2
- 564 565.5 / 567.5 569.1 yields 2.04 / 13.9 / 15.1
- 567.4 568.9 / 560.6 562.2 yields 1.95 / 15.2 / 13.7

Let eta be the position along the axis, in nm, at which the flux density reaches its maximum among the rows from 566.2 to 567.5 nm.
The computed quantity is 567.043 nm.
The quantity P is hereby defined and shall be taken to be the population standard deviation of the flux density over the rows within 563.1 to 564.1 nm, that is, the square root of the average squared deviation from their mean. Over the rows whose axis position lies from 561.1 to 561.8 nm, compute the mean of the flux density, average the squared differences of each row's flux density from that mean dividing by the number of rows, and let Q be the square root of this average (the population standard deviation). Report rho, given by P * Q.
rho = 0.5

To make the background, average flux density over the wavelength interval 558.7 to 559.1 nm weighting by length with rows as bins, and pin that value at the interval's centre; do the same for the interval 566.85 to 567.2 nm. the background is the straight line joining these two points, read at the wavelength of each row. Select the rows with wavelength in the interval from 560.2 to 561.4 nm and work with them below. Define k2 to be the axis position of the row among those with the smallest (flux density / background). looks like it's 560.810 nm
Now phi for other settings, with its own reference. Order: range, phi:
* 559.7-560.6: 560.036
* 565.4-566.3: 565.738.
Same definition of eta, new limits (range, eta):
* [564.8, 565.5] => 564.957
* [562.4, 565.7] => 563.009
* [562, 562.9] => 562.750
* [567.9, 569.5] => 569.135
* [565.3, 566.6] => 565.608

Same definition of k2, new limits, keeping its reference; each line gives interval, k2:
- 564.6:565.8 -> 564.827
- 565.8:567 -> 566.912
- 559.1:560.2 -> 560.036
